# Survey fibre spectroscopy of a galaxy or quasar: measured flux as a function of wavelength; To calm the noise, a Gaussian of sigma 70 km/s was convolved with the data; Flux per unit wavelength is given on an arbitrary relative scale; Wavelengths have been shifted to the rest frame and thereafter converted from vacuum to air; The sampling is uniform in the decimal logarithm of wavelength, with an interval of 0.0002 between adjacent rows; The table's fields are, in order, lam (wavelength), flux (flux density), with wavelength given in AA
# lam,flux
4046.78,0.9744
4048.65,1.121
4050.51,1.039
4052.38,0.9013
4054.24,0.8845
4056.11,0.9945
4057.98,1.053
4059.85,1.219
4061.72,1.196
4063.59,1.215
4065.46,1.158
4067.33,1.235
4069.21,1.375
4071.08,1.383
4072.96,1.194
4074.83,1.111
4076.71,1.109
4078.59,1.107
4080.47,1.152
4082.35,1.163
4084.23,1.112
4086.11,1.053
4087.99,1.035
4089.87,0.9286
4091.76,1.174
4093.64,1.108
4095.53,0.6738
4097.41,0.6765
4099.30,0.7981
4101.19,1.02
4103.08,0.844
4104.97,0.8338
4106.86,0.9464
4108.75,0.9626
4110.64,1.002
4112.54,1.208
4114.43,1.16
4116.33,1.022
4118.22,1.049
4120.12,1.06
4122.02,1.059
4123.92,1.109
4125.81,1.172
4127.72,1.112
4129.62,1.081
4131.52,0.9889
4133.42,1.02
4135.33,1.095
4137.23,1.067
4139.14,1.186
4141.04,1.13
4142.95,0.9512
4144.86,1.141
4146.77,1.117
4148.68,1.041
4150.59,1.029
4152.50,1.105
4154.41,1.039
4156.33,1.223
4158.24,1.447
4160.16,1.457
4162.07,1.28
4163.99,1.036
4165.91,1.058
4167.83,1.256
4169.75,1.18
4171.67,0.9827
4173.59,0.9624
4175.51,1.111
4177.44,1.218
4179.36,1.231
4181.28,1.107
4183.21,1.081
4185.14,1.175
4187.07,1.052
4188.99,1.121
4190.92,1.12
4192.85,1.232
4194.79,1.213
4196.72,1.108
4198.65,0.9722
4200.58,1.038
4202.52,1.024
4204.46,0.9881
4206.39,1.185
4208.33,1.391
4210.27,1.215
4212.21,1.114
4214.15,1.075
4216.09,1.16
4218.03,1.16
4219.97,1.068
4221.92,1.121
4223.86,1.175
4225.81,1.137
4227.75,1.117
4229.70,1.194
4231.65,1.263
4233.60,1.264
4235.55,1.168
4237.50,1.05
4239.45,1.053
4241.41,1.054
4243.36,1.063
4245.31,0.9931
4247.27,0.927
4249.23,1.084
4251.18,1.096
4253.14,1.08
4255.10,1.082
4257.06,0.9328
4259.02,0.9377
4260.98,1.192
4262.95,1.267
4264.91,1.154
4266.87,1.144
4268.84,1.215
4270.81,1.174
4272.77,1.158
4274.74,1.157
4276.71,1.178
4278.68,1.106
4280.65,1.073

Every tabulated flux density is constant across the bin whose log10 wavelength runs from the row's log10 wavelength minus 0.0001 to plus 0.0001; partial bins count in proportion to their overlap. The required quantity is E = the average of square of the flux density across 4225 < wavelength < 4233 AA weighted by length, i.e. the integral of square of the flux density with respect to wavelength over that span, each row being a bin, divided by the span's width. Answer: 1.40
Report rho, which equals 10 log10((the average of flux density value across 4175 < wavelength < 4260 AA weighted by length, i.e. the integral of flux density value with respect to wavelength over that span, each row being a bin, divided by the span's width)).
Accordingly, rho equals 0.462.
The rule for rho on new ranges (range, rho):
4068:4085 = 0.757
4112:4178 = 0.483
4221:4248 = 0.470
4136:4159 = 0.493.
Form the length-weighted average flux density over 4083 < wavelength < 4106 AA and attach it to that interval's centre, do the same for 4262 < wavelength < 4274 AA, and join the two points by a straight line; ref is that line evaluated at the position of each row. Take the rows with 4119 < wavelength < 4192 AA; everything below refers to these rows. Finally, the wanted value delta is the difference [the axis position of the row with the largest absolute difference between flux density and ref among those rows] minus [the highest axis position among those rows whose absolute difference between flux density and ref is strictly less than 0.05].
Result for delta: -30.8 AA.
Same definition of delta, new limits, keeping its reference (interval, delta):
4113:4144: -19.0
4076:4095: -7.5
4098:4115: 1.9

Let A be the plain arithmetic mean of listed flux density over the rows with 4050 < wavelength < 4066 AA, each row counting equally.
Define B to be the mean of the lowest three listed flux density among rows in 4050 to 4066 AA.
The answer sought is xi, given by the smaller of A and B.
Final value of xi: 0.93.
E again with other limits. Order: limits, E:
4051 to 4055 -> 0.83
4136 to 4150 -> 1.19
